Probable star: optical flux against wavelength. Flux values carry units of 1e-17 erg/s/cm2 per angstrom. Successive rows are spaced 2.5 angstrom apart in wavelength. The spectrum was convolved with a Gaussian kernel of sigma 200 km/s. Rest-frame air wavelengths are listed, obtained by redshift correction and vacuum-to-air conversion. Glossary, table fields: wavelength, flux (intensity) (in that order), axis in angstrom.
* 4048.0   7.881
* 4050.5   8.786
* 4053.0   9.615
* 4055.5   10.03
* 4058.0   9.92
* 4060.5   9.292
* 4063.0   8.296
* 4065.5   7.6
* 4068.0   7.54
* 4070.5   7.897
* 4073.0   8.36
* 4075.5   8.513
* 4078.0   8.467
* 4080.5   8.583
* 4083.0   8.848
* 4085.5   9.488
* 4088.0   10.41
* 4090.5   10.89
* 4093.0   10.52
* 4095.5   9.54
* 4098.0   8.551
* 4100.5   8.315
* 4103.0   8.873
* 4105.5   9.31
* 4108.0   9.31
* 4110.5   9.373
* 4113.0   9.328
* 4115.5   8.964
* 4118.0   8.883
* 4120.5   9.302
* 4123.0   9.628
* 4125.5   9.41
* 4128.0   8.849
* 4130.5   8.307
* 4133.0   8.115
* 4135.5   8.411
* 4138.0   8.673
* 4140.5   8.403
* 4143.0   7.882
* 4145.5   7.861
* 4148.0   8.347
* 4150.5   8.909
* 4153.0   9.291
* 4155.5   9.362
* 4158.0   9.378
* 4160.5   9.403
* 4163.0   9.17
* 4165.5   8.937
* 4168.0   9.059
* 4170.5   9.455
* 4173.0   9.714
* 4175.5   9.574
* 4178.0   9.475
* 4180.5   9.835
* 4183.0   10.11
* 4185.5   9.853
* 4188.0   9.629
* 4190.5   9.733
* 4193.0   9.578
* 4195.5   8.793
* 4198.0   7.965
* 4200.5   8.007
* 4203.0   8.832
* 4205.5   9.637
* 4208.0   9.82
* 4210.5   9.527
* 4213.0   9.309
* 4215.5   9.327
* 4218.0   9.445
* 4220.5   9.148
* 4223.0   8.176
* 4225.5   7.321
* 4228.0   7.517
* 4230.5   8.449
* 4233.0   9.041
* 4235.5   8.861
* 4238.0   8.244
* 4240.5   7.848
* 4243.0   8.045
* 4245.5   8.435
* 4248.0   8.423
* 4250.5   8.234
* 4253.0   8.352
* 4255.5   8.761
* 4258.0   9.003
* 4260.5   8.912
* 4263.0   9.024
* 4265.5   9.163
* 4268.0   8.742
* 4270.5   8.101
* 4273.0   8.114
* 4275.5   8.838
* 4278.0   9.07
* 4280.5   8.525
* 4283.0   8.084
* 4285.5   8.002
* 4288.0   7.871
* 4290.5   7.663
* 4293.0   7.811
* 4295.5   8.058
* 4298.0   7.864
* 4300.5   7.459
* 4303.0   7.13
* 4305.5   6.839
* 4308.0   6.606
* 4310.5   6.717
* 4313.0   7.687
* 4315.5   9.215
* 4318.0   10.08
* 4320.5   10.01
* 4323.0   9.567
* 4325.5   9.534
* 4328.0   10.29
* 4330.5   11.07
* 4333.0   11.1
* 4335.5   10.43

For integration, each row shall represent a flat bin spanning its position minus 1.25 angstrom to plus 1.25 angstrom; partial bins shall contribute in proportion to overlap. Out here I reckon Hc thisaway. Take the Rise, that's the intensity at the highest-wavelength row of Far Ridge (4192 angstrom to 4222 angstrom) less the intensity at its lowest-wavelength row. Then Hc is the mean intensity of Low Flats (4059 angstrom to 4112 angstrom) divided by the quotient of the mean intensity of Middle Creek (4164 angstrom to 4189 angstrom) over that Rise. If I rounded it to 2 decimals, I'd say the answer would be -0.40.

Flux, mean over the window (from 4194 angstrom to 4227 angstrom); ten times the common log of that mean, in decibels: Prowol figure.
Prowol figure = 9.48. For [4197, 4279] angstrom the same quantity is 9.37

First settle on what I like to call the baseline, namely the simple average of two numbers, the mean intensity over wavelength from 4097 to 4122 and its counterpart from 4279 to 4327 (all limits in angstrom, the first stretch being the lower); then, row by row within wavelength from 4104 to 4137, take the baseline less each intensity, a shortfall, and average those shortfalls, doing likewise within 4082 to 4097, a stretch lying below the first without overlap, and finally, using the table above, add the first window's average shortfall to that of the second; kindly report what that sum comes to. -1.8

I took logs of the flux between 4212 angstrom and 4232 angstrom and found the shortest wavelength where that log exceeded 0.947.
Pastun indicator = 4213.0 angstrom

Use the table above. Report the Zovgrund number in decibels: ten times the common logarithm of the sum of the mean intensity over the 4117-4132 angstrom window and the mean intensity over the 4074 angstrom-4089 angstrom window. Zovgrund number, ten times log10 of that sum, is 12.6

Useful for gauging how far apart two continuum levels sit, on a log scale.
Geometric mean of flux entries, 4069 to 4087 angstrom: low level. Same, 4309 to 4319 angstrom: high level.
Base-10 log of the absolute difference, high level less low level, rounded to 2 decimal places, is -0.58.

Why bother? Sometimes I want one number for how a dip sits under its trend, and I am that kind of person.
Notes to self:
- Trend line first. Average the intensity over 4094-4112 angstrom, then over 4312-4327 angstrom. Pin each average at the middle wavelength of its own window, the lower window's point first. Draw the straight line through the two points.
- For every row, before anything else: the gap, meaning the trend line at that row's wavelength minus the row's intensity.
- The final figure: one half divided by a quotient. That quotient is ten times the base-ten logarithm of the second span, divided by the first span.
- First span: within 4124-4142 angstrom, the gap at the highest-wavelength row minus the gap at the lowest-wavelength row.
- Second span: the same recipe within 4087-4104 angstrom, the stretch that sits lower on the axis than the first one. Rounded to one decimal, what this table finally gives 0.3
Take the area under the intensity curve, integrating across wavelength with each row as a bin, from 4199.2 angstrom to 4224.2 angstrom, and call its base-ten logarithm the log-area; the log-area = 2.36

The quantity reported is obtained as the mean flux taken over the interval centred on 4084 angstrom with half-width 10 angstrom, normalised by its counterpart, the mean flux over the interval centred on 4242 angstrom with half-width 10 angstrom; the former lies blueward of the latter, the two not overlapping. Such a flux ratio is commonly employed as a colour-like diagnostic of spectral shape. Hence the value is 1.13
